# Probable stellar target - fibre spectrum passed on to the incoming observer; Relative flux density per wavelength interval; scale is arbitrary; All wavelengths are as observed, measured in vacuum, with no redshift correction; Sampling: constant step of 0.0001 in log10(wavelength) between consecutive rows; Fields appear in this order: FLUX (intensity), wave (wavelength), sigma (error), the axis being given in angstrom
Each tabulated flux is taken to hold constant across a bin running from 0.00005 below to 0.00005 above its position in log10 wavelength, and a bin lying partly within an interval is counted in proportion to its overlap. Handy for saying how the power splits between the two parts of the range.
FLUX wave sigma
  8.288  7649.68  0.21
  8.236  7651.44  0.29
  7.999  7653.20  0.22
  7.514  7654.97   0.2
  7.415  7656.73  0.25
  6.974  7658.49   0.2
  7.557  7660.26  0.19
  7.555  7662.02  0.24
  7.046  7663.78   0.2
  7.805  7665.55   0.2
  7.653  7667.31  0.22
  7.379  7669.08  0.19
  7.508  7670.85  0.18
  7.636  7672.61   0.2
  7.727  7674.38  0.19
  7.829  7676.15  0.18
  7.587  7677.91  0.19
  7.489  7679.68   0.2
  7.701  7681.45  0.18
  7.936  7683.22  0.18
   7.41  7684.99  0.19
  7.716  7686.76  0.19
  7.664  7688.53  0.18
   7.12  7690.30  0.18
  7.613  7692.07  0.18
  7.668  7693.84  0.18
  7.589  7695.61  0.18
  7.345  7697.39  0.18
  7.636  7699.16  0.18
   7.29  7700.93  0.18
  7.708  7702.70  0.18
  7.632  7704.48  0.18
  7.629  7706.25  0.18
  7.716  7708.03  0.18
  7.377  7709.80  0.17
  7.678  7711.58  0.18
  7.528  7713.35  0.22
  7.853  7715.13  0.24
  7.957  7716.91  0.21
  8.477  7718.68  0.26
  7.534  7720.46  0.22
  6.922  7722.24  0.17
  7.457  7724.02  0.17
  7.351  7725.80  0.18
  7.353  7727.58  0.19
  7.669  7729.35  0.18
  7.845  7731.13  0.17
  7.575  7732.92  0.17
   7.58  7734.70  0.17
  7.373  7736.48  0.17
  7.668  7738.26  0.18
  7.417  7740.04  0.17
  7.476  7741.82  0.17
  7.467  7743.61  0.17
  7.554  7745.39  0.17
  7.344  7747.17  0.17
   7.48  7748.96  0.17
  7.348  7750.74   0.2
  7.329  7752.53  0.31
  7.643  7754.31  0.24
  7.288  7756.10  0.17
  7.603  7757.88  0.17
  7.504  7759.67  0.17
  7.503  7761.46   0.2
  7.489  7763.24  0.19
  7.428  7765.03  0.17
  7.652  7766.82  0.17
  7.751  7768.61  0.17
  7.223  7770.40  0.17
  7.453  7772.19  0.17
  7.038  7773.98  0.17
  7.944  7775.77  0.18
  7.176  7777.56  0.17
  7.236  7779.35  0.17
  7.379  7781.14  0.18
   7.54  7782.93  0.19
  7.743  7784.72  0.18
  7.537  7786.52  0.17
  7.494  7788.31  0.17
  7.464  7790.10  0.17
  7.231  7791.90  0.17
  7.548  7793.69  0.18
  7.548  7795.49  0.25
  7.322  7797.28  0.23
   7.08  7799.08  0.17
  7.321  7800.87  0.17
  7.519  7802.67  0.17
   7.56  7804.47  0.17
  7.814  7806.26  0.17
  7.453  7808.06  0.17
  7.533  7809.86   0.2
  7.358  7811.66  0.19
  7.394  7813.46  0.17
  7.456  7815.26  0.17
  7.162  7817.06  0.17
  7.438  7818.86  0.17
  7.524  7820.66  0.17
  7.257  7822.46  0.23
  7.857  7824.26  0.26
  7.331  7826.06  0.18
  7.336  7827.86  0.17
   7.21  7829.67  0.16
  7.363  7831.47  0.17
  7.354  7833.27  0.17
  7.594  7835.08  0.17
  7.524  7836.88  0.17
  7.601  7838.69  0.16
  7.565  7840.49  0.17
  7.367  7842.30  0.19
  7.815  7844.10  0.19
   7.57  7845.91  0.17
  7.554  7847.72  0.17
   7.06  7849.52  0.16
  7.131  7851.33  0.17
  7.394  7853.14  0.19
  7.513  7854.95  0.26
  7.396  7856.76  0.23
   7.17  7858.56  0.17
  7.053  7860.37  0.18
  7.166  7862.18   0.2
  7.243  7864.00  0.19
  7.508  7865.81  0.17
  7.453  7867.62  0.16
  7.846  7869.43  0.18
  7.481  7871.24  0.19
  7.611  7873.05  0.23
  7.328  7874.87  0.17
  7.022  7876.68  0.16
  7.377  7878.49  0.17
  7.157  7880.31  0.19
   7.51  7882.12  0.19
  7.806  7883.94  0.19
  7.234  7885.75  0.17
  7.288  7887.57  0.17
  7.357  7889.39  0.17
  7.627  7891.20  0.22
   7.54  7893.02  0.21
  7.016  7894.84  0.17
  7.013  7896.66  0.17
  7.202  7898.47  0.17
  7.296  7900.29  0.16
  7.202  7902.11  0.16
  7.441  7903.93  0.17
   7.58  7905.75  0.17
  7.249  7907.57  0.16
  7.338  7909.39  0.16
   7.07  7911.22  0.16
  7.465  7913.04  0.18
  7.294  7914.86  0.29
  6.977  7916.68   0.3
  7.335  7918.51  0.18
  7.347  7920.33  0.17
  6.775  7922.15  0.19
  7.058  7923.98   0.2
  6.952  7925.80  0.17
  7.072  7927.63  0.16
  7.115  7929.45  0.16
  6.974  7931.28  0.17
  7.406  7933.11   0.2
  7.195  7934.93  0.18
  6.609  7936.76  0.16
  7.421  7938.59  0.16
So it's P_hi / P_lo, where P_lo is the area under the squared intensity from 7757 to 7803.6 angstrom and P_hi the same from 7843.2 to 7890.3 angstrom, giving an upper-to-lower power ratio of 0.994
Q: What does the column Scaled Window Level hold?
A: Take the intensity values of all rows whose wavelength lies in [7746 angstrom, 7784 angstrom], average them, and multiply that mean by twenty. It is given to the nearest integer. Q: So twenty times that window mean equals 149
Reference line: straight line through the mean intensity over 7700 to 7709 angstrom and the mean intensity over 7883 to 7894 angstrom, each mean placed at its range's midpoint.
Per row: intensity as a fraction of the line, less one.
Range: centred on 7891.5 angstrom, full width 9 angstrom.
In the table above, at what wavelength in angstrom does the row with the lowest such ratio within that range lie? 7894.84 angstrom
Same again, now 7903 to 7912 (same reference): 7911.22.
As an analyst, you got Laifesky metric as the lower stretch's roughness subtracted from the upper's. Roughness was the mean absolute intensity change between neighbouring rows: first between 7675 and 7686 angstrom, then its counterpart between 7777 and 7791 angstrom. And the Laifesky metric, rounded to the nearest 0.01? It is -0.14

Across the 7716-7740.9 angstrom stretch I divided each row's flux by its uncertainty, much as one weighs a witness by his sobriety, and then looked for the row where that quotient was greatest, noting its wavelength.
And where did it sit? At 7731.13 angstrom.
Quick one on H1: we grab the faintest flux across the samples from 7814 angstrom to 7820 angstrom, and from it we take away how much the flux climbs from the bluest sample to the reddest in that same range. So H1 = 7.18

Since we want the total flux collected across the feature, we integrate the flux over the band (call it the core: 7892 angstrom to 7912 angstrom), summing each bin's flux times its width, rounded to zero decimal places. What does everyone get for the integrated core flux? 145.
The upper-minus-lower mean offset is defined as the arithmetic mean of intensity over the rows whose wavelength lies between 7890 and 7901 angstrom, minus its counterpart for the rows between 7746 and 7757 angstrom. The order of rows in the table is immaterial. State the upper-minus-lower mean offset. -0.12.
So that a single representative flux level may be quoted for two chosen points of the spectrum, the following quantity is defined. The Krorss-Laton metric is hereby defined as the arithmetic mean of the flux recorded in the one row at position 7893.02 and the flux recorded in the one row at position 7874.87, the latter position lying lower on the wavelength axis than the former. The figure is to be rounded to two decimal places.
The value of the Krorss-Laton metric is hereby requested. 7.43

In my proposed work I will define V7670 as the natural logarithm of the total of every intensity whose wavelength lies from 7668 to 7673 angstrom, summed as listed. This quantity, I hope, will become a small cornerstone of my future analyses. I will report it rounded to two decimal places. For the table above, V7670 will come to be 3.11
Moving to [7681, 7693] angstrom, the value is 3.97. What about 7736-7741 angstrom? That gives 3.11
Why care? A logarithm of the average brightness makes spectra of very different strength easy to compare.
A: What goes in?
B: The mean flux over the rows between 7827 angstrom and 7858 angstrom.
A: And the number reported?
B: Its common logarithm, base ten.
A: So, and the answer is 0.871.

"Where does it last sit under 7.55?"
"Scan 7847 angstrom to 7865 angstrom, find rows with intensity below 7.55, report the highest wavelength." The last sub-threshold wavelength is 7864.00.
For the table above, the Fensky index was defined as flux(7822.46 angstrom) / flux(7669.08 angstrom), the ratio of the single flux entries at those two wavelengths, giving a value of 0.98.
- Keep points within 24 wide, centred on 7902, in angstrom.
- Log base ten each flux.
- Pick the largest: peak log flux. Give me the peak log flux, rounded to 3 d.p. 0.882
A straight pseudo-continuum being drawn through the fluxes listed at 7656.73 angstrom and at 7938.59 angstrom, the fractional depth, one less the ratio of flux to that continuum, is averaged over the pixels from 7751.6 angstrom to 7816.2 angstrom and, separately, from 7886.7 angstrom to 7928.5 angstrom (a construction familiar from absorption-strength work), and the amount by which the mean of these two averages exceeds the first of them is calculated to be 0.015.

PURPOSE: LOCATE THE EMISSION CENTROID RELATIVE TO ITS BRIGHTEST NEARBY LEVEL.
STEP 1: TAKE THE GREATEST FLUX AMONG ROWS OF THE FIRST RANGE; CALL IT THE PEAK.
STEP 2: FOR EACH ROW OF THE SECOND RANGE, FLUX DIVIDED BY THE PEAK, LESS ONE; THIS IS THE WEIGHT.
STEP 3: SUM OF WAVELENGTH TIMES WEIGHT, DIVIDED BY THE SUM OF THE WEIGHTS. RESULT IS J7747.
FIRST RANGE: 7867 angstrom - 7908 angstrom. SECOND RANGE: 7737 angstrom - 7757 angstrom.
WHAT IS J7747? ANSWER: 7747.9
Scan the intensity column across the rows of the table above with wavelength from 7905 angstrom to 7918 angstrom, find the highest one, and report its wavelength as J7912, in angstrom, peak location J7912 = 7905.75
